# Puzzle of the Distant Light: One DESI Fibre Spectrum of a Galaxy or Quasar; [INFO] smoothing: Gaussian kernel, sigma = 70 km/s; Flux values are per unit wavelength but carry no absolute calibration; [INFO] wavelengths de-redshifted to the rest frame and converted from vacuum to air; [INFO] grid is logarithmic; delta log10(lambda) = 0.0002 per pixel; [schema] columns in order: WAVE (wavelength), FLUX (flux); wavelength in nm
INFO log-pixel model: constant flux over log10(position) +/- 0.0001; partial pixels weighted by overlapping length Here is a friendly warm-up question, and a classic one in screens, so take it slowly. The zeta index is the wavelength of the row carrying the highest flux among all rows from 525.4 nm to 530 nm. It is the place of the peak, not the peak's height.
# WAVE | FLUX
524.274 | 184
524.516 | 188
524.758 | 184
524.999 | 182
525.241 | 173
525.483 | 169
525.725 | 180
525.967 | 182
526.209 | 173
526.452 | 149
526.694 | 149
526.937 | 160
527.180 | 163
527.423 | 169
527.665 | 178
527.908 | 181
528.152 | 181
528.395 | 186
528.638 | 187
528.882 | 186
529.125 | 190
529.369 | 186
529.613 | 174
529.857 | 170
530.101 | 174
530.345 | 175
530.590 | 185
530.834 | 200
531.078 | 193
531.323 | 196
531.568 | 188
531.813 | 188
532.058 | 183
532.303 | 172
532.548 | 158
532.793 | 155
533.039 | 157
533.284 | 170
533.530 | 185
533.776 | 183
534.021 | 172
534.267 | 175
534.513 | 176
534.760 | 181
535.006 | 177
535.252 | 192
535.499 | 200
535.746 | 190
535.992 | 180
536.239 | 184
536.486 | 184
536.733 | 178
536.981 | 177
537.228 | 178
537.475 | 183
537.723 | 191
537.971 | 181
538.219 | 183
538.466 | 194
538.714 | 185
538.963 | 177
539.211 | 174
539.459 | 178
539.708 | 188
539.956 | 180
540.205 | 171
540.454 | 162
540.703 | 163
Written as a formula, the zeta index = 529.125 nm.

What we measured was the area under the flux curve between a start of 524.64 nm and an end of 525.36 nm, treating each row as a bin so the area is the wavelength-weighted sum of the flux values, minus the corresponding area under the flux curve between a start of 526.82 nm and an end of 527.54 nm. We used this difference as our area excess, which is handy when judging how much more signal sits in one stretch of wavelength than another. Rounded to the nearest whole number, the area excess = 11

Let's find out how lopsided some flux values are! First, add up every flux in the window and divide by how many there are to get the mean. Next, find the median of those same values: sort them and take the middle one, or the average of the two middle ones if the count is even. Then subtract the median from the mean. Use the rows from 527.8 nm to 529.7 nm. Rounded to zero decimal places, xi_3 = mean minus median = -2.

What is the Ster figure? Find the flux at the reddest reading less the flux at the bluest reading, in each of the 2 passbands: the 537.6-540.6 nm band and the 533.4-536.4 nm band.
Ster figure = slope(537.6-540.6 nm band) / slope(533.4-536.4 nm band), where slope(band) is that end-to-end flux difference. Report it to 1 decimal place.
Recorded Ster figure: 29.0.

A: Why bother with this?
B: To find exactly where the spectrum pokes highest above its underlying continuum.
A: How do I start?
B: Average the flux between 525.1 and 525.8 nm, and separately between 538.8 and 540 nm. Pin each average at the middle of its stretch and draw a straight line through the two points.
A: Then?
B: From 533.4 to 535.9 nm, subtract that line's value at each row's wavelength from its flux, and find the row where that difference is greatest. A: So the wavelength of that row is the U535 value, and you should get 535.499 nm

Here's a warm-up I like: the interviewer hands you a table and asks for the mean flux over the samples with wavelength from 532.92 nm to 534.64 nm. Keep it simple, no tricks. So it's 174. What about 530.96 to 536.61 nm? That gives 180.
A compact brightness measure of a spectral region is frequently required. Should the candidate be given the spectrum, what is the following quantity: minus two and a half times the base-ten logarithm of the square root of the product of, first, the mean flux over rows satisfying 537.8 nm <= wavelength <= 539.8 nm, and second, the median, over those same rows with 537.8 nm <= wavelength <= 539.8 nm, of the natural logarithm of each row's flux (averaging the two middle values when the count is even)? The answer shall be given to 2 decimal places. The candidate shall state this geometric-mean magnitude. -3.72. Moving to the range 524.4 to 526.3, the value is -3.71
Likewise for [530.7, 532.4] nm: -3.74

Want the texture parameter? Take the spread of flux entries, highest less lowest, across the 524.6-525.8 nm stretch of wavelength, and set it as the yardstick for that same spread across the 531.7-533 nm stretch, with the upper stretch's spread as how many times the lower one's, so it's 2.2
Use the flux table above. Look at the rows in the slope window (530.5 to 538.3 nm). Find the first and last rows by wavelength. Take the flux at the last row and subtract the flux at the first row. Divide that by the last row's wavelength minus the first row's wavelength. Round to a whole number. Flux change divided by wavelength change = 0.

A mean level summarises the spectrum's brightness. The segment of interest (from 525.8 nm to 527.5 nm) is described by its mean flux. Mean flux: 164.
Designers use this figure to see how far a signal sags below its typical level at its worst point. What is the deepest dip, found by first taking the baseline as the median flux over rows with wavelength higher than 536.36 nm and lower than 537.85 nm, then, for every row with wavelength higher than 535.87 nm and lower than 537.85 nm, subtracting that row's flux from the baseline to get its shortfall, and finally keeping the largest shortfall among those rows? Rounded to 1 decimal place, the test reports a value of 3.5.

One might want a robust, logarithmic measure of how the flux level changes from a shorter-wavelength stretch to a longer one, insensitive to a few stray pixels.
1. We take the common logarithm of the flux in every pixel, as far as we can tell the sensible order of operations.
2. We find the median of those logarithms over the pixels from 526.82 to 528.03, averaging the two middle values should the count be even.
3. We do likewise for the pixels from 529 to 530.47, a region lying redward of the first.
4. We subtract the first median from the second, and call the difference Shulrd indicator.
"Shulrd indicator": 0.01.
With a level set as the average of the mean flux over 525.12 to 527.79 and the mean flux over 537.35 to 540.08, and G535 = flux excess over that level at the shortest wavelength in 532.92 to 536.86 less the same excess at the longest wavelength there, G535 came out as -21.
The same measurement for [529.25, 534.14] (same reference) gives 14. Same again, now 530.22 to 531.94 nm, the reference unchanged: -13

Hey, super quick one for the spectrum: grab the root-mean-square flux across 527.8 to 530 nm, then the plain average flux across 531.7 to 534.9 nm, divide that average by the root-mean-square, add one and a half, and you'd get 2.45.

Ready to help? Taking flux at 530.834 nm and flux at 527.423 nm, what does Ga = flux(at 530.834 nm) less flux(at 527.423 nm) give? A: 31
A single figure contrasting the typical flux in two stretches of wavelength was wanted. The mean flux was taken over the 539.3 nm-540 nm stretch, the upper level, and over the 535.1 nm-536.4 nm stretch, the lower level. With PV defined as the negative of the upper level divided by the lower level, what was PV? -0.96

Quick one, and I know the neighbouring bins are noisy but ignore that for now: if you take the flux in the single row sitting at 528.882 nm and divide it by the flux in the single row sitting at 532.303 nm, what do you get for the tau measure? 1.08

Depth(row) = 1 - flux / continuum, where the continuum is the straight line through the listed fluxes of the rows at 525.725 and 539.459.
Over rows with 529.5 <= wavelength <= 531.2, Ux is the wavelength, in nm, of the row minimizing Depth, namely 530.834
